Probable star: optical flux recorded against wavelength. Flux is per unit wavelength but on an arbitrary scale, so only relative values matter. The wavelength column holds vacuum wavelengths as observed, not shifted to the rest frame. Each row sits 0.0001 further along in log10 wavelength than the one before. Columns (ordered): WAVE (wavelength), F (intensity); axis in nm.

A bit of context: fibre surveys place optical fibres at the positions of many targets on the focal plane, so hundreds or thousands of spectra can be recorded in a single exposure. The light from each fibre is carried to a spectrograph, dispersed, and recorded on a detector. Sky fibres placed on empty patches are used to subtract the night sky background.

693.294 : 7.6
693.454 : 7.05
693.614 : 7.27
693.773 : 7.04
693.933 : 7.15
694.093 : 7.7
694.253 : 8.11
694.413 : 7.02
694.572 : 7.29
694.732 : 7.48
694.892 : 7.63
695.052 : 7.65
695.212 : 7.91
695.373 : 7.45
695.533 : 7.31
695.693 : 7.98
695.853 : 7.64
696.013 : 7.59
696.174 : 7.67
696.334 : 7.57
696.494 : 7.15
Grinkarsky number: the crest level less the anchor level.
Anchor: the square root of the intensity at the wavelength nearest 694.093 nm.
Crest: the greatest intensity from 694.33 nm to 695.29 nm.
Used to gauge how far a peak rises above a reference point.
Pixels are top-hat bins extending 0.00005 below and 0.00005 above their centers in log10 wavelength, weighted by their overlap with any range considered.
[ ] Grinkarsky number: 5.14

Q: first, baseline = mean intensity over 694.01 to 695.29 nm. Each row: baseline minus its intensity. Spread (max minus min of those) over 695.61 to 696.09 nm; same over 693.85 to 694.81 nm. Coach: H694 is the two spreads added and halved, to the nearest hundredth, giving 0.74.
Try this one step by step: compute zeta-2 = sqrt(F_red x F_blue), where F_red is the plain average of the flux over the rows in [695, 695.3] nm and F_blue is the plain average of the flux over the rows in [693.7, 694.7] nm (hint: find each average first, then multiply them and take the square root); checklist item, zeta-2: 7.58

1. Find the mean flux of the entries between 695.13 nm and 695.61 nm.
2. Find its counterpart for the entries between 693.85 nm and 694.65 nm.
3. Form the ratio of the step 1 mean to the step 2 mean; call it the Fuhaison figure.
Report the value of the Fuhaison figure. 1.01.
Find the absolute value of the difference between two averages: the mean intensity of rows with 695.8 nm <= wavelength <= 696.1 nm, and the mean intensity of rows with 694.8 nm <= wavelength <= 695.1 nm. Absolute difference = 0.03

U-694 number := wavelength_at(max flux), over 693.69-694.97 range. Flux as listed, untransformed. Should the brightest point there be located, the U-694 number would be 694.253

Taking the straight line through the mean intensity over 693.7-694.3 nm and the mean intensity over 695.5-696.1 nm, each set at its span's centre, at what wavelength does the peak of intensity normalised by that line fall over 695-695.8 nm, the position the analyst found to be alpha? 695.693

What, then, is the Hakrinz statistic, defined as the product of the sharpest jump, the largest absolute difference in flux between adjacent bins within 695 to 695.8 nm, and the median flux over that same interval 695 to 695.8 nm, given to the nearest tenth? 5.1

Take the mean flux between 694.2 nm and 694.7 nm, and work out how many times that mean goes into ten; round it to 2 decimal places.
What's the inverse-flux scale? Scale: 1.34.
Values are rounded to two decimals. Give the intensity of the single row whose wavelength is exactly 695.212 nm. 7.91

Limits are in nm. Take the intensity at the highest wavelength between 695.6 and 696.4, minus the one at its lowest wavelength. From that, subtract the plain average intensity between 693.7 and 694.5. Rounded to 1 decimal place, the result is -7.8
